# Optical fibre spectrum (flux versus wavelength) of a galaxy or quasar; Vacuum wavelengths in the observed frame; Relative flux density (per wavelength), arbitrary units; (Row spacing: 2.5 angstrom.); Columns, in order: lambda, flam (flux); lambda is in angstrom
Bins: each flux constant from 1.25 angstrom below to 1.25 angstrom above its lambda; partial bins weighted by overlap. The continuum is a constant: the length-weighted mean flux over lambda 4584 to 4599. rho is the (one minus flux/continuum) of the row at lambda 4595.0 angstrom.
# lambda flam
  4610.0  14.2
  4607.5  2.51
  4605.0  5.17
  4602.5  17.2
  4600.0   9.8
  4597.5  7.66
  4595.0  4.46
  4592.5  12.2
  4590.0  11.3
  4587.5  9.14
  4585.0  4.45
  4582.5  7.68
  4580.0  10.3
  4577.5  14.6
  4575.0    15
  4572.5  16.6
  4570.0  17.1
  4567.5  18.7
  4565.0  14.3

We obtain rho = 0.5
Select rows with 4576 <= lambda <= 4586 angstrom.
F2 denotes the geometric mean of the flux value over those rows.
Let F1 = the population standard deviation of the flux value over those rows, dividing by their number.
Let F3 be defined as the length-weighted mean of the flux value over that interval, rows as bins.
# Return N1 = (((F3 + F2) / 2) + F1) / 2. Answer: 6.35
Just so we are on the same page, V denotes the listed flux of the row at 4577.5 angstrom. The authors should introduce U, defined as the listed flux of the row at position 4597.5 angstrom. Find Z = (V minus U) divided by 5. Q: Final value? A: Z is 1.4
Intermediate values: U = 7.66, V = 14.6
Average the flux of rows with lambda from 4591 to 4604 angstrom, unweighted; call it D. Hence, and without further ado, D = 10.3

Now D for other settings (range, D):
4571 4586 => 11.4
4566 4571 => 17.9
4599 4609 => 8.7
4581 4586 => 6.1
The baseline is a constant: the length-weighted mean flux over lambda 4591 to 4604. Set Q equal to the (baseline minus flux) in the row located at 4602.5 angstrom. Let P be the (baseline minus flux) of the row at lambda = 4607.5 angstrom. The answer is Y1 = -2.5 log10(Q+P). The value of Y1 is 0.4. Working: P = 7.7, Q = -7.0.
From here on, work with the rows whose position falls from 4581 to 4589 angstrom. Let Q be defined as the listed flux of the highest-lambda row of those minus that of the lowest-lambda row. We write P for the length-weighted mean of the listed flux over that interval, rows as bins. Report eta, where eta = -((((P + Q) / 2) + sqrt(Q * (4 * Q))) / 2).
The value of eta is -4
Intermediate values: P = 7.3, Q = 1.5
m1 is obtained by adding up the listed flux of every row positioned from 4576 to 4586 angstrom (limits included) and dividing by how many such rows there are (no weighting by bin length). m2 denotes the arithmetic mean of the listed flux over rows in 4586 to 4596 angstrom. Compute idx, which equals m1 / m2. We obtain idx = 1.0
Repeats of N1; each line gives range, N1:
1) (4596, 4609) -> 6.37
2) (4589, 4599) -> 5.83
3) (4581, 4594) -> 5.71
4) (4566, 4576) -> 9.07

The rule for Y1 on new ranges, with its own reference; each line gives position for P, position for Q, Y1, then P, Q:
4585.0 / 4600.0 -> -2.0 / 5.7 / 0.4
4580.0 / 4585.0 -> -1.9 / -0.1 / 5.7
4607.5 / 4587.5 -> -2.4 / 7.7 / 1.0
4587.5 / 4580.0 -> 0.1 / 1.0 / -0.1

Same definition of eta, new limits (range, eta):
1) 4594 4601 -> -9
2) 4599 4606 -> -6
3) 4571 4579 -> -5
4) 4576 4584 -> -8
